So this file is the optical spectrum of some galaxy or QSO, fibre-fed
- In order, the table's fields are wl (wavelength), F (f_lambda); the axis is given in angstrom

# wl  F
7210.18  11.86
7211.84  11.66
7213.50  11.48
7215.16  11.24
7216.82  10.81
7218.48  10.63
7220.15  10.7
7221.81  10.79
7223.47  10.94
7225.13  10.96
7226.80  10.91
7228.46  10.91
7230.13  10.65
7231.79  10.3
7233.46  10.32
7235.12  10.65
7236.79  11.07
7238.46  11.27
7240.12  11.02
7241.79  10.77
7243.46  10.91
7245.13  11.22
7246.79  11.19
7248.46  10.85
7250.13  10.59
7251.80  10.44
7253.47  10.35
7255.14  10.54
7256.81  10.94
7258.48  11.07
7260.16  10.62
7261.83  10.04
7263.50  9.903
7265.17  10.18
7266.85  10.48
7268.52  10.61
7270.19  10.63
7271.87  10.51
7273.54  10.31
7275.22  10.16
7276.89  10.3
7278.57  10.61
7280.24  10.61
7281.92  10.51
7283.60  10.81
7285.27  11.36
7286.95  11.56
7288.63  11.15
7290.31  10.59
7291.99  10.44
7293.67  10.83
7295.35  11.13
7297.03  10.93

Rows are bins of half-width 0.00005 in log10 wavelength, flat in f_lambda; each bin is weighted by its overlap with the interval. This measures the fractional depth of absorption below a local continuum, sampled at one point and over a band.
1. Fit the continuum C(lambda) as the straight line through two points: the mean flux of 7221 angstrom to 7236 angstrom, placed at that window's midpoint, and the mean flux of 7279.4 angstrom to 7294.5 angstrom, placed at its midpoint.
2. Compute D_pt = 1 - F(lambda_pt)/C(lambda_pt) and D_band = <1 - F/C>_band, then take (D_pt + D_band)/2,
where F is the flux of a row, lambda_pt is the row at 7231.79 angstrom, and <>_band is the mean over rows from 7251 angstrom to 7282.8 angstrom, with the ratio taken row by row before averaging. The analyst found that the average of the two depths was 0.036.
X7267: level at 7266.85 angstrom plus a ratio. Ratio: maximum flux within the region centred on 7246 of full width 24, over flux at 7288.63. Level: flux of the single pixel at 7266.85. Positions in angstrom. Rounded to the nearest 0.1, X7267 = 11.5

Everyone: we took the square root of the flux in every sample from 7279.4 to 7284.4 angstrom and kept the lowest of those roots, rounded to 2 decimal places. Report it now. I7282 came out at 3.24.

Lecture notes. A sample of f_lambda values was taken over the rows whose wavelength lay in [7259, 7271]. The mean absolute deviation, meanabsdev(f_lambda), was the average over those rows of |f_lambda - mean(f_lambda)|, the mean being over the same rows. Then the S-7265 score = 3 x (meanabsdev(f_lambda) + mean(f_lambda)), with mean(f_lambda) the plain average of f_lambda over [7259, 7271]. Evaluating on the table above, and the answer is 31.9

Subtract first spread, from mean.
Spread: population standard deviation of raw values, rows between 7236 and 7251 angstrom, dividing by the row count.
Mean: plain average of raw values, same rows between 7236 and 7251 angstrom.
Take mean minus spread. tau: 10.8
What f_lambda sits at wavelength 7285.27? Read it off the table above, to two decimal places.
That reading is 11.36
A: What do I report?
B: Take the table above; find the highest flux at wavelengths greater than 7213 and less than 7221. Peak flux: 11.48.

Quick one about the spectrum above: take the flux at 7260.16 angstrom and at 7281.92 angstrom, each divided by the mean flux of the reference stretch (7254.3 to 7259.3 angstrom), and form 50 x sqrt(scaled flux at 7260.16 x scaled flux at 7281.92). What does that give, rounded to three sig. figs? 48.7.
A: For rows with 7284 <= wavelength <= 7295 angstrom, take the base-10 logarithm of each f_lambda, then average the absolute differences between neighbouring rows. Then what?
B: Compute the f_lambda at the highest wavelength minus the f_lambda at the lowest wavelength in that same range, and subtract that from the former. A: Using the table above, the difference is 0.54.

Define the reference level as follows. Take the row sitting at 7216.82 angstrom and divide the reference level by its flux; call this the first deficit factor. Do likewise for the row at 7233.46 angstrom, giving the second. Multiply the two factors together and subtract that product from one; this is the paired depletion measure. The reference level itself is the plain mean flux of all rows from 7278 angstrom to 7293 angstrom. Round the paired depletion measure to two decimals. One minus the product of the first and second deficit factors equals -0.06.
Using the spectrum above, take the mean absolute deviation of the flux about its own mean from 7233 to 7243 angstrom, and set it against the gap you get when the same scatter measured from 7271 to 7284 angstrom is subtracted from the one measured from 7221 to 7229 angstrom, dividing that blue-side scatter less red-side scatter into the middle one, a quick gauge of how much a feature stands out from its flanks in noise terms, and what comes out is -2.2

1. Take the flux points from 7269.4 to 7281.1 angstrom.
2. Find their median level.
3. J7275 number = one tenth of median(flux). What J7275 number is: 1.05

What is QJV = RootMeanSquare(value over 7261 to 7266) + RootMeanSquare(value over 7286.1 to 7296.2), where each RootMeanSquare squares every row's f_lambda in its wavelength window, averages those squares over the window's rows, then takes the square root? 21.0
